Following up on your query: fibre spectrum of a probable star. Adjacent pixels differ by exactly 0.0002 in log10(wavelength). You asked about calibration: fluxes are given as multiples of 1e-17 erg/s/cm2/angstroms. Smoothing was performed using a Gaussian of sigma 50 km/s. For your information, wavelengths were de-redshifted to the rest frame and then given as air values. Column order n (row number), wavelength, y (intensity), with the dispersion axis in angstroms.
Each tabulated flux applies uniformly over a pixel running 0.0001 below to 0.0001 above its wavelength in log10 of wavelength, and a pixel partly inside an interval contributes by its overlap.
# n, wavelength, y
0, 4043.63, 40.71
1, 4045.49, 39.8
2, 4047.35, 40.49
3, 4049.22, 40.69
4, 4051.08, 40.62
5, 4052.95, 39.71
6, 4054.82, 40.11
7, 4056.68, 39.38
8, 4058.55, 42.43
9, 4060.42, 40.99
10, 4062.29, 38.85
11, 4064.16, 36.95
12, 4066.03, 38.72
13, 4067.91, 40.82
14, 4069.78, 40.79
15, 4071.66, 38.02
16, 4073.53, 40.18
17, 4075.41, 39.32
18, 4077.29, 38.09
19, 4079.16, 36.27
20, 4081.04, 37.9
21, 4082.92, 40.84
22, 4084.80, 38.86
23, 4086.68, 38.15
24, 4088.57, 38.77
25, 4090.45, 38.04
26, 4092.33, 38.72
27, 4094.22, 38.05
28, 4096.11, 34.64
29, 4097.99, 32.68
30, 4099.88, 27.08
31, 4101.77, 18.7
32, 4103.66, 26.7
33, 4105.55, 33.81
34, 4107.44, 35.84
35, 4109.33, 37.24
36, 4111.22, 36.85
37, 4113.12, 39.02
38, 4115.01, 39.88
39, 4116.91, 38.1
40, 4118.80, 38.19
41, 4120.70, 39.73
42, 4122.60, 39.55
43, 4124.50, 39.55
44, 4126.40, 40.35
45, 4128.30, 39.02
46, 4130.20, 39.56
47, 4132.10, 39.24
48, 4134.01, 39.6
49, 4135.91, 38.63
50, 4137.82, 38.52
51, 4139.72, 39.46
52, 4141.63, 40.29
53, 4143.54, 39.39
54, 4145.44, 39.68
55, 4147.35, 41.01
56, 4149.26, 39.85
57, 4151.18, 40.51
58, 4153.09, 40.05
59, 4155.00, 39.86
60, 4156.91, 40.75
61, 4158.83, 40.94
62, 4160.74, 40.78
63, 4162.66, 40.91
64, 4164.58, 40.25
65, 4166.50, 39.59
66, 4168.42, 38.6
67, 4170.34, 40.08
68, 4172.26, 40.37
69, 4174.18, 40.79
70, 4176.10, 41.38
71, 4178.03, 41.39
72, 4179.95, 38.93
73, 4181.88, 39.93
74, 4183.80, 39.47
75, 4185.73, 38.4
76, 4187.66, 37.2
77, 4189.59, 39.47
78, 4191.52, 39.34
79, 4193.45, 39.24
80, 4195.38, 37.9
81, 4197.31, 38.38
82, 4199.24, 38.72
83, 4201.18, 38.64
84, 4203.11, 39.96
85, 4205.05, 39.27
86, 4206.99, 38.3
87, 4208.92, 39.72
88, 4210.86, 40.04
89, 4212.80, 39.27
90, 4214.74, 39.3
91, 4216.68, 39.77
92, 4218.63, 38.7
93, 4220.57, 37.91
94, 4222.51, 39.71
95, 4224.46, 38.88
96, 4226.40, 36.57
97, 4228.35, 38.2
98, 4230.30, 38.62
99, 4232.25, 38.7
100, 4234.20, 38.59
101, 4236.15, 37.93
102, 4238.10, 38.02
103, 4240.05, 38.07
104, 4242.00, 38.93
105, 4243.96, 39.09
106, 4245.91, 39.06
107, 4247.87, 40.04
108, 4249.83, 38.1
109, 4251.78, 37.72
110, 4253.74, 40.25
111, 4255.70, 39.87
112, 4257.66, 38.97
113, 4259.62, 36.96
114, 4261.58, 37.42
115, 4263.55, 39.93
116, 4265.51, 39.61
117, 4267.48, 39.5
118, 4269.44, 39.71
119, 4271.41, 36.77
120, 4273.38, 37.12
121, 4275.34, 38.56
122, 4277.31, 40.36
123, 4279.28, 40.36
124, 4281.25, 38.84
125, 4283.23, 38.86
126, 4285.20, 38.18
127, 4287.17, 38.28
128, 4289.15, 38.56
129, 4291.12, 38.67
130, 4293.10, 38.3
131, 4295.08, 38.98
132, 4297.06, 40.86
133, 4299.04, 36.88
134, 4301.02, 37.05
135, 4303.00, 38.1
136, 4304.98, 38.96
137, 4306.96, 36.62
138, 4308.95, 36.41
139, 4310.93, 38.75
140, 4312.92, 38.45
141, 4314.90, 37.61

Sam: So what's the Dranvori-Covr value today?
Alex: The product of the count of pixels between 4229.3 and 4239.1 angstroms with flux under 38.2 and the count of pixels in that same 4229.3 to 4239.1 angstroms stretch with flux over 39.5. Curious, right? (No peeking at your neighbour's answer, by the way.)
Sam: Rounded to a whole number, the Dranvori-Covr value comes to 0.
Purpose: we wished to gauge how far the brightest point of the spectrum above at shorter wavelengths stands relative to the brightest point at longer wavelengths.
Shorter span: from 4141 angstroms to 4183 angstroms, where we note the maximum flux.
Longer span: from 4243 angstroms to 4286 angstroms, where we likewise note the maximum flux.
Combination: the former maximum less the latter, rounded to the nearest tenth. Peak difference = 1.0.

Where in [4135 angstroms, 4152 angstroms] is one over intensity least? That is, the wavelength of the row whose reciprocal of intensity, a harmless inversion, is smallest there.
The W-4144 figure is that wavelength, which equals 4147.35 angstroms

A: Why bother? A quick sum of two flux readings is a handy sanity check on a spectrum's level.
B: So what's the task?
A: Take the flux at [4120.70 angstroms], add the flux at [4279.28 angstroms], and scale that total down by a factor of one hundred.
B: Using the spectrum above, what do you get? 0.801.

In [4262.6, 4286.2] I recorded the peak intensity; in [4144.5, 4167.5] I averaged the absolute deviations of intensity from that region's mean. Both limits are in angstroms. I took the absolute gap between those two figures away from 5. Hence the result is -34.9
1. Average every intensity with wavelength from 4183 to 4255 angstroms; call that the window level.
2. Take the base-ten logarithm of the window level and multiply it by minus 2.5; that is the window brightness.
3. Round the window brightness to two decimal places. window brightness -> -3.97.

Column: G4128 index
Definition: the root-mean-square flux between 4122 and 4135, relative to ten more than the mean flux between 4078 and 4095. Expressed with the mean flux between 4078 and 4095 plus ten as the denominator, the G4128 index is 0.82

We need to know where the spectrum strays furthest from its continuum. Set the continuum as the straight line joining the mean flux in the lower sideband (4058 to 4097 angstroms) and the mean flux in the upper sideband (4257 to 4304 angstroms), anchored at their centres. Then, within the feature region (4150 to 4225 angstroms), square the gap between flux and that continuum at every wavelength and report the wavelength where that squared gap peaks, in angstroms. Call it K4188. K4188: 4178.03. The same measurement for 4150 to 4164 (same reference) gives 4158.83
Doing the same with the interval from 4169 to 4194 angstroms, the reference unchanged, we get 4178.03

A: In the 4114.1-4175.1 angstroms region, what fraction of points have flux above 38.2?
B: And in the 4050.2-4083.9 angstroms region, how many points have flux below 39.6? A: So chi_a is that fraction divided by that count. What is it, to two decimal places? 0.10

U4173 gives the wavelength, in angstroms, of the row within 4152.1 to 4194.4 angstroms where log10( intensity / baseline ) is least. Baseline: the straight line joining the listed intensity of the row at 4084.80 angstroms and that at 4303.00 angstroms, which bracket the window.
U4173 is 4187.66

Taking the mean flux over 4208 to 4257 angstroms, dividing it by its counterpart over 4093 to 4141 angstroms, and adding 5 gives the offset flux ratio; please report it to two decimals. 6.07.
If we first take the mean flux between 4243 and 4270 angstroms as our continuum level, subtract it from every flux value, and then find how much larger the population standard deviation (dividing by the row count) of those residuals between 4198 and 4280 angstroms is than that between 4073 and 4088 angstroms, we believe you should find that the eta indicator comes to -0.35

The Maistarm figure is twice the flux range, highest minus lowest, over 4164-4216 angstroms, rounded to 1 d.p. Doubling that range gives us 8.4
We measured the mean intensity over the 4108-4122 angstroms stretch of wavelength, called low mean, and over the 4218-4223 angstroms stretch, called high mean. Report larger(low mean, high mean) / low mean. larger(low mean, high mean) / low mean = 1.01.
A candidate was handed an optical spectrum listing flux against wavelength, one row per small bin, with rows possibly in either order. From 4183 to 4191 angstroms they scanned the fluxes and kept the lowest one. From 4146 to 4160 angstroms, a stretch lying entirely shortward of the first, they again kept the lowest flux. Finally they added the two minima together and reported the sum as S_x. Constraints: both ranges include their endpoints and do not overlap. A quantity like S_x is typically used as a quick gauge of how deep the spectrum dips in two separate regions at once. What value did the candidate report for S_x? 77.05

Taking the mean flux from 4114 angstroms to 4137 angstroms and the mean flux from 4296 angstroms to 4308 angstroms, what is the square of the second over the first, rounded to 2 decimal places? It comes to 0.94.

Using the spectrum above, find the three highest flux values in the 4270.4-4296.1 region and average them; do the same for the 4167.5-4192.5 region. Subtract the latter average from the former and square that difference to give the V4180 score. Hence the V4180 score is 1.7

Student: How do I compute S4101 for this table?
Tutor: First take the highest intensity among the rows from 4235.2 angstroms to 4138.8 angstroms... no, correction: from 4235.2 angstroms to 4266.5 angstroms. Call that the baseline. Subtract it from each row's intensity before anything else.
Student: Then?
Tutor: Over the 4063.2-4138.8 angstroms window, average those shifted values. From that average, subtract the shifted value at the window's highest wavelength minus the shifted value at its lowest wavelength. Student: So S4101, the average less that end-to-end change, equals -4.5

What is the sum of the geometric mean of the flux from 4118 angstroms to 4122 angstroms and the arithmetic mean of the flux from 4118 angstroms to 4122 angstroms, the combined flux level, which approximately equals 77.9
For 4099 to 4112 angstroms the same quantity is 61.0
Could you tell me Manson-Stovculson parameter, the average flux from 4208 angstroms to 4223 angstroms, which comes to 39.3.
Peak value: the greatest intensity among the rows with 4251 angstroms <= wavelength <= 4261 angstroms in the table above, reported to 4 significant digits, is 40.25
